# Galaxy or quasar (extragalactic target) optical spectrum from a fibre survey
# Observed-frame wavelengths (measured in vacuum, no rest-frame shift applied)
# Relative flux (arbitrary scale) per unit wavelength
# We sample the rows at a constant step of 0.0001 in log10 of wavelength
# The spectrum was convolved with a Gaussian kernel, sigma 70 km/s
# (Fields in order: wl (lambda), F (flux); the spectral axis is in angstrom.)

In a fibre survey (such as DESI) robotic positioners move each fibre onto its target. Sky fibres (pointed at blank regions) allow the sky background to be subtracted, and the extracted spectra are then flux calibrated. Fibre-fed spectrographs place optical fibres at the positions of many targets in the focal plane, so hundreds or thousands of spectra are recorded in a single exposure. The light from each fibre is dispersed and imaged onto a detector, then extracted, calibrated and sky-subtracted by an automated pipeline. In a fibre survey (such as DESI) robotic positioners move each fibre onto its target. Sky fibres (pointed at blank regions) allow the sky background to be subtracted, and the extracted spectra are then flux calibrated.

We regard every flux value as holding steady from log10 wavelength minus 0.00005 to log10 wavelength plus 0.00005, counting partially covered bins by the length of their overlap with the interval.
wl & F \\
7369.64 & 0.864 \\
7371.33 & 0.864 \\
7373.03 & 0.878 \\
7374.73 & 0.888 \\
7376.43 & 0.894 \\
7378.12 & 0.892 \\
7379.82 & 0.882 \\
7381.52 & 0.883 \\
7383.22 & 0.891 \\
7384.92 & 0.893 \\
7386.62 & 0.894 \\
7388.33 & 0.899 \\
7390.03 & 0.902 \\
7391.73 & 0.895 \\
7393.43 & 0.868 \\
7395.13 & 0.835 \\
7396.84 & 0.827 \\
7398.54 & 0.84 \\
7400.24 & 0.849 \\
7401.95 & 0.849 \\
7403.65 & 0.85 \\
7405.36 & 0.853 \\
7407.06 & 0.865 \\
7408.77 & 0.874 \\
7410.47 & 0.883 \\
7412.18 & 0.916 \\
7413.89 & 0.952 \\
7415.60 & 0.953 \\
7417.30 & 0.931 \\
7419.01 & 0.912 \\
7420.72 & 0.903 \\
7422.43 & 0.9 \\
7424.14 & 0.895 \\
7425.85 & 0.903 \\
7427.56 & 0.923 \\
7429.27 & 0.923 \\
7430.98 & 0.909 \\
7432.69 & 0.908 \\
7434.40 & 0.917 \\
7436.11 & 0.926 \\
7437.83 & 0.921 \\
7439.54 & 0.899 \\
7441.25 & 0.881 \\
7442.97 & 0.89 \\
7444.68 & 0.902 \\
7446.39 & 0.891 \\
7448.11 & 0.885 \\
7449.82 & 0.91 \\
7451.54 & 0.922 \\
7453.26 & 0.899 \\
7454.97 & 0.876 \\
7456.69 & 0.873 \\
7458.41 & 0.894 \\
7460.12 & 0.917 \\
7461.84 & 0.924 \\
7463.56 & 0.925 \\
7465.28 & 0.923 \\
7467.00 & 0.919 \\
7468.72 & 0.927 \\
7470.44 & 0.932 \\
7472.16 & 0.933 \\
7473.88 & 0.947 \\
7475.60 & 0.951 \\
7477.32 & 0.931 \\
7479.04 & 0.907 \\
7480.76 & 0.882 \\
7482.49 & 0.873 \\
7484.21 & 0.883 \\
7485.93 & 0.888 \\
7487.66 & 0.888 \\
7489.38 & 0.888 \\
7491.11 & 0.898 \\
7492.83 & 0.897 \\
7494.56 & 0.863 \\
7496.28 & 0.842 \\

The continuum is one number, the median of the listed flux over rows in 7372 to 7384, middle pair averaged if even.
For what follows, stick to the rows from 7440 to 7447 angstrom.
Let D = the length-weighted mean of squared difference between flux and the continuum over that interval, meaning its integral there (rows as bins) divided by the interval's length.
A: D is 0.0001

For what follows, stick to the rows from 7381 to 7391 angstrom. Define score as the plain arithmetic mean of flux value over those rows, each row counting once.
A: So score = 0.894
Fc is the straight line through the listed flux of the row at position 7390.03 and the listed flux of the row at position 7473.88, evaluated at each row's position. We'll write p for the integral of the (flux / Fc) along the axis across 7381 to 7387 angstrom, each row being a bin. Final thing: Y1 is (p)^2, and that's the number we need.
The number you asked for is 35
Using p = 5.9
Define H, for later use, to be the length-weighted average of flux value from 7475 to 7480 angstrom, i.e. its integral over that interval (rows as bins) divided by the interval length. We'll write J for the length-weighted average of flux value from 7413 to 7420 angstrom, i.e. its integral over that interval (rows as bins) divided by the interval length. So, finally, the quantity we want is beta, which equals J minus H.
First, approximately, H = 0.929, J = 0.936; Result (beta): 0.01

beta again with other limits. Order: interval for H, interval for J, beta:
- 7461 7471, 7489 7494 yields -0.03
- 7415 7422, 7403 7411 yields -0.06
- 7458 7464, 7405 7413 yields -0.04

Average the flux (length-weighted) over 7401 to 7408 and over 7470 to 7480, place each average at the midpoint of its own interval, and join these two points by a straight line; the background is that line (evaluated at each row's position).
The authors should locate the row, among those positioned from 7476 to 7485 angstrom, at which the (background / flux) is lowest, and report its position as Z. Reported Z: 7477.32 angstrom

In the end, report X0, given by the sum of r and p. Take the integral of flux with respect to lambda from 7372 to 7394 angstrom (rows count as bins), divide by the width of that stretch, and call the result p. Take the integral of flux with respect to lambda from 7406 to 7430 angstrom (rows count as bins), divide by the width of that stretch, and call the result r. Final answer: 1.80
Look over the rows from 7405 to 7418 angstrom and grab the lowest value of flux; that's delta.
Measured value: 0.853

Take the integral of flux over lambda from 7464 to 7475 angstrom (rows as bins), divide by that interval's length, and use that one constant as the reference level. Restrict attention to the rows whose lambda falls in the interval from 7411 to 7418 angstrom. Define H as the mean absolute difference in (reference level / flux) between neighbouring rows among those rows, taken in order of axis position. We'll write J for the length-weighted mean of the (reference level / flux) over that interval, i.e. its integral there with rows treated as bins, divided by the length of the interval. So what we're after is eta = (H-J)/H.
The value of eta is -47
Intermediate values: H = 0.021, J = 0.99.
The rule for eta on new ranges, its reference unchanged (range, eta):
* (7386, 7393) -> -179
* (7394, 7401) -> -82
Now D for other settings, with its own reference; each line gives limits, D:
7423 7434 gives 0.0006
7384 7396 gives 0.0005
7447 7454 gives 0.0004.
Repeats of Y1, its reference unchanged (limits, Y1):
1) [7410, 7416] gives 37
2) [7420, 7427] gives 47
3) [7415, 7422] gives 50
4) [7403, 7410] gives 44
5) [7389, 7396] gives 46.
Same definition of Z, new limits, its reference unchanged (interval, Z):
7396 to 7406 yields 7400.24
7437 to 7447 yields 7437.83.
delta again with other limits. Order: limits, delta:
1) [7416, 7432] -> 0.895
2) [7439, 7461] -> 0.873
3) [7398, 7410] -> 0.84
